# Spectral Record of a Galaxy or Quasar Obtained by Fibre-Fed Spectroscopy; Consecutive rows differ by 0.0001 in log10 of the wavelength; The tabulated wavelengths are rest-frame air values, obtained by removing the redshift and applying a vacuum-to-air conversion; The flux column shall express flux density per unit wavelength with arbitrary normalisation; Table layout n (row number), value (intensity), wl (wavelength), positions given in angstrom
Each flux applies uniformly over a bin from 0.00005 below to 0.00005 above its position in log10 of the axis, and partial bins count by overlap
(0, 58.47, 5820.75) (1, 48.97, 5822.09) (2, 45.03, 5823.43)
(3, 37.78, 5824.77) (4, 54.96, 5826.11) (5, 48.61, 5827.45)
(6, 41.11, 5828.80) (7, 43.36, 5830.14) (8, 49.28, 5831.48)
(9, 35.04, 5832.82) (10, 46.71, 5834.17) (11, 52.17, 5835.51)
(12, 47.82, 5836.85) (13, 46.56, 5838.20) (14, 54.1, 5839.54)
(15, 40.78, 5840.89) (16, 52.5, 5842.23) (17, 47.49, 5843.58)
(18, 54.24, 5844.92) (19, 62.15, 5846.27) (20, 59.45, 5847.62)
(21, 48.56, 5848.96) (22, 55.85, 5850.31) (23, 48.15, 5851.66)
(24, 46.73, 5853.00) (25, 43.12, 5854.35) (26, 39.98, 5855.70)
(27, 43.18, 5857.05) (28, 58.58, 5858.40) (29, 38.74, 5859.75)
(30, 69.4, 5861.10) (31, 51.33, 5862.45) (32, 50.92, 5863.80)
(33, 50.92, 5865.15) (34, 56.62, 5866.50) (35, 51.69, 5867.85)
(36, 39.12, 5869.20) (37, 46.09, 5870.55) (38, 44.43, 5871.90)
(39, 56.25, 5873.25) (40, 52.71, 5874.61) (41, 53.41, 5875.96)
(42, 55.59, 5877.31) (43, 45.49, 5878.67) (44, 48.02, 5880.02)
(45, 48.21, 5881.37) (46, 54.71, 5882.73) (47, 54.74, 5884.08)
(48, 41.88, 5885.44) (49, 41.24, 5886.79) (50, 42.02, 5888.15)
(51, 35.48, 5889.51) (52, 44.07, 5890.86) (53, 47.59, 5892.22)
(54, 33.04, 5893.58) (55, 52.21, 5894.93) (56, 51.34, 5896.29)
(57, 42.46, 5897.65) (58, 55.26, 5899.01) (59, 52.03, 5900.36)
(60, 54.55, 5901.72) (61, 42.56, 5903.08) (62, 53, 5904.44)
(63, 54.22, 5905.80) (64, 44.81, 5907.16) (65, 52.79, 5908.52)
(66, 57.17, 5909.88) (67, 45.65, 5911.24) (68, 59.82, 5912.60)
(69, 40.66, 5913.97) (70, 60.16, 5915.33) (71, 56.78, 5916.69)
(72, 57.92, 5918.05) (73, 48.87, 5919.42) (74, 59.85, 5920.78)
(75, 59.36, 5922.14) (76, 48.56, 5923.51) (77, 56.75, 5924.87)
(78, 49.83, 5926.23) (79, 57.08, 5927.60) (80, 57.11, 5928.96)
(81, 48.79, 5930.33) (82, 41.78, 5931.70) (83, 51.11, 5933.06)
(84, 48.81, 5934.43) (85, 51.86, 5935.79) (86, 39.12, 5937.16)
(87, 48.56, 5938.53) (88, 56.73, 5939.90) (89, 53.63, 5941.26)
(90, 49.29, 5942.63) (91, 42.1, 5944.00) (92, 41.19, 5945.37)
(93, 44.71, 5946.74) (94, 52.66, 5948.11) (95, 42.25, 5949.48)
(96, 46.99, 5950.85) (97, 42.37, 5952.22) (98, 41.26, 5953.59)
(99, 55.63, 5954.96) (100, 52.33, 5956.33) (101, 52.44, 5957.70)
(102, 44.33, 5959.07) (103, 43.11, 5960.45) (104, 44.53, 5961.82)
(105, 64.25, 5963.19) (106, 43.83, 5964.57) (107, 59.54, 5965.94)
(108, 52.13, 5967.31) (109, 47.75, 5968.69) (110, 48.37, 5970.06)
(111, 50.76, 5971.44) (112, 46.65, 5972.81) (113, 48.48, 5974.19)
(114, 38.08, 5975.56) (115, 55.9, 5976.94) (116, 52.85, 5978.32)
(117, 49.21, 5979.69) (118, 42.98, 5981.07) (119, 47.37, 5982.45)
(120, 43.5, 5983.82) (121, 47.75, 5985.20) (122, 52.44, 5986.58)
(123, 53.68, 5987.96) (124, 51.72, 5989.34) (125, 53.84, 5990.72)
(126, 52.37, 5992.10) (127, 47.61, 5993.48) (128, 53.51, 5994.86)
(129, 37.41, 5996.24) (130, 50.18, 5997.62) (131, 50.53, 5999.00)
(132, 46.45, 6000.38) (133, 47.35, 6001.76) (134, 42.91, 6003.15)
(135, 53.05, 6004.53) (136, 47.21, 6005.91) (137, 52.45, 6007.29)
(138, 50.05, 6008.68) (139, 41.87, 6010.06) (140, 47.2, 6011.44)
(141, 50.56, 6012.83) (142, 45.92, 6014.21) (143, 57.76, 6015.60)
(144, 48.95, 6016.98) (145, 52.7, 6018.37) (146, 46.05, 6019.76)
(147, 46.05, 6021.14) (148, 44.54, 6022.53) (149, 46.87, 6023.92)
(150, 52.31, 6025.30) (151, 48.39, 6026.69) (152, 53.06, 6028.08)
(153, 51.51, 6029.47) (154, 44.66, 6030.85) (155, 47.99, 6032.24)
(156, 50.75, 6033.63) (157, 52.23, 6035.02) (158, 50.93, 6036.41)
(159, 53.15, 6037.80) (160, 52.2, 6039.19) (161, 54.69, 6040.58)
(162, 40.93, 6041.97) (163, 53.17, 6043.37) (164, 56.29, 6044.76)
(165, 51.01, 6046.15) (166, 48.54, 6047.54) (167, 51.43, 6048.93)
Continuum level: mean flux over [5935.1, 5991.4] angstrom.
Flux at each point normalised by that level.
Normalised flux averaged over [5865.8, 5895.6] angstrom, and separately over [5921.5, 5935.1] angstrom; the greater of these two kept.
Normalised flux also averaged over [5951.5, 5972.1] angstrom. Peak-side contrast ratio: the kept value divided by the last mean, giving 1.05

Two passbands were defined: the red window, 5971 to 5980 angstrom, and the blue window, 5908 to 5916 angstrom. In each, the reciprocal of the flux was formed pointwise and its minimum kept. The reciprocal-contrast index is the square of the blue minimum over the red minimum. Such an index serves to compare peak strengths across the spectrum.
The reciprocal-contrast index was 0.86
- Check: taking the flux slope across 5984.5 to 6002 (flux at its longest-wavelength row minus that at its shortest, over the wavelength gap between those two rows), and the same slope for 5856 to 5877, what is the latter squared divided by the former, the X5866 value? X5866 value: -12.1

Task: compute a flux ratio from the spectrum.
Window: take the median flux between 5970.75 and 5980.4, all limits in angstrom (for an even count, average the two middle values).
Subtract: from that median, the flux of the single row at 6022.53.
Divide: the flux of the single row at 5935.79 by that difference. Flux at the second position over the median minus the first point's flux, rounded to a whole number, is 11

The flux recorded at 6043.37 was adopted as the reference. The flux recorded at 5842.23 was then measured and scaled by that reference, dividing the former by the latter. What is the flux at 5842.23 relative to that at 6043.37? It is 0.99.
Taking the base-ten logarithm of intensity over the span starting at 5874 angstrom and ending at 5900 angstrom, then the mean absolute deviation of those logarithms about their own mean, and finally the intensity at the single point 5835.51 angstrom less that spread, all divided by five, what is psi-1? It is 10.4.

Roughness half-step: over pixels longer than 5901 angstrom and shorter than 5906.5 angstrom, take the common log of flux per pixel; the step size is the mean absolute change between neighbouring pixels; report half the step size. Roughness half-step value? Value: 0.0355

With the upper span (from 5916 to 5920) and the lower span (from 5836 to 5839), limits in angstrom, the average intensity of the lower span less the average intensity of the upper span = -7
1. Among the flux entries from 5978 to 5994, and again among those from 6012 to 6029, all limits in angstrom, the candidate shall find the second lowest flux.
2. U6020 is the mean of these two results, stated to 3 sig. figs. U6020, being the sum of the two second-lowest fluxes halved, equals 44.7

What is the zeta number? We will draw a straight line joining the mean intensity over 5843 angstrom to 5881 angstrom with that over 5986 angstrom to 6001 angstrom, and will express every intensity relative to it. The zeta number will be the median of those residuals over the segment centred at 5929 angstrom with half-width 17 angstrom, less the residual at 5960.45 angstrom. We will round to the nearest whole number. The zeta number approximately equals 8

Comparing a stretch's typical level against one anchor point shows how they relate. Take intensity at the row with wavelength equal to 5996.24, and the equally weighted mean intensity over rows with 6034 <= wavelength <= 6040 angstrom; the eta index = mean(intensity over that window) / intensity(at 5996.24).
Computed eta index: 1.39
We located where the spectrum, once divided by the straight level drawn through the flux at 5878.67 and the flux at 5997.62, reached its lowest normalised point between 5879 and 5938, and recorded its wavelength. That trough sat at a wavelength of 5893.58 angstrom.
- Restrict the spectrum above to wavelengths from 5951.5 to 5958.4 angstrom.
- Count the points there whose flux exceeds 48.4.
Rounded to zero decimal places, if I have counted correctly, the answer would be 3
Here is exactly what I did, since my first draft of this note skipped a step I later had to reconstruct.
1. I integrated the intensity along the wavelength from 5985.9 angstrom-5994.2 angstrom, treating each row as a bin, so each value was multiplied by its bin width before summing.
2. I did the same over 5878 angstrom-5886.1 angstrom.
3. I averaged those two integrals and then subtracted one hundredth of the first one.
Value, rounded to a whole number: 409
